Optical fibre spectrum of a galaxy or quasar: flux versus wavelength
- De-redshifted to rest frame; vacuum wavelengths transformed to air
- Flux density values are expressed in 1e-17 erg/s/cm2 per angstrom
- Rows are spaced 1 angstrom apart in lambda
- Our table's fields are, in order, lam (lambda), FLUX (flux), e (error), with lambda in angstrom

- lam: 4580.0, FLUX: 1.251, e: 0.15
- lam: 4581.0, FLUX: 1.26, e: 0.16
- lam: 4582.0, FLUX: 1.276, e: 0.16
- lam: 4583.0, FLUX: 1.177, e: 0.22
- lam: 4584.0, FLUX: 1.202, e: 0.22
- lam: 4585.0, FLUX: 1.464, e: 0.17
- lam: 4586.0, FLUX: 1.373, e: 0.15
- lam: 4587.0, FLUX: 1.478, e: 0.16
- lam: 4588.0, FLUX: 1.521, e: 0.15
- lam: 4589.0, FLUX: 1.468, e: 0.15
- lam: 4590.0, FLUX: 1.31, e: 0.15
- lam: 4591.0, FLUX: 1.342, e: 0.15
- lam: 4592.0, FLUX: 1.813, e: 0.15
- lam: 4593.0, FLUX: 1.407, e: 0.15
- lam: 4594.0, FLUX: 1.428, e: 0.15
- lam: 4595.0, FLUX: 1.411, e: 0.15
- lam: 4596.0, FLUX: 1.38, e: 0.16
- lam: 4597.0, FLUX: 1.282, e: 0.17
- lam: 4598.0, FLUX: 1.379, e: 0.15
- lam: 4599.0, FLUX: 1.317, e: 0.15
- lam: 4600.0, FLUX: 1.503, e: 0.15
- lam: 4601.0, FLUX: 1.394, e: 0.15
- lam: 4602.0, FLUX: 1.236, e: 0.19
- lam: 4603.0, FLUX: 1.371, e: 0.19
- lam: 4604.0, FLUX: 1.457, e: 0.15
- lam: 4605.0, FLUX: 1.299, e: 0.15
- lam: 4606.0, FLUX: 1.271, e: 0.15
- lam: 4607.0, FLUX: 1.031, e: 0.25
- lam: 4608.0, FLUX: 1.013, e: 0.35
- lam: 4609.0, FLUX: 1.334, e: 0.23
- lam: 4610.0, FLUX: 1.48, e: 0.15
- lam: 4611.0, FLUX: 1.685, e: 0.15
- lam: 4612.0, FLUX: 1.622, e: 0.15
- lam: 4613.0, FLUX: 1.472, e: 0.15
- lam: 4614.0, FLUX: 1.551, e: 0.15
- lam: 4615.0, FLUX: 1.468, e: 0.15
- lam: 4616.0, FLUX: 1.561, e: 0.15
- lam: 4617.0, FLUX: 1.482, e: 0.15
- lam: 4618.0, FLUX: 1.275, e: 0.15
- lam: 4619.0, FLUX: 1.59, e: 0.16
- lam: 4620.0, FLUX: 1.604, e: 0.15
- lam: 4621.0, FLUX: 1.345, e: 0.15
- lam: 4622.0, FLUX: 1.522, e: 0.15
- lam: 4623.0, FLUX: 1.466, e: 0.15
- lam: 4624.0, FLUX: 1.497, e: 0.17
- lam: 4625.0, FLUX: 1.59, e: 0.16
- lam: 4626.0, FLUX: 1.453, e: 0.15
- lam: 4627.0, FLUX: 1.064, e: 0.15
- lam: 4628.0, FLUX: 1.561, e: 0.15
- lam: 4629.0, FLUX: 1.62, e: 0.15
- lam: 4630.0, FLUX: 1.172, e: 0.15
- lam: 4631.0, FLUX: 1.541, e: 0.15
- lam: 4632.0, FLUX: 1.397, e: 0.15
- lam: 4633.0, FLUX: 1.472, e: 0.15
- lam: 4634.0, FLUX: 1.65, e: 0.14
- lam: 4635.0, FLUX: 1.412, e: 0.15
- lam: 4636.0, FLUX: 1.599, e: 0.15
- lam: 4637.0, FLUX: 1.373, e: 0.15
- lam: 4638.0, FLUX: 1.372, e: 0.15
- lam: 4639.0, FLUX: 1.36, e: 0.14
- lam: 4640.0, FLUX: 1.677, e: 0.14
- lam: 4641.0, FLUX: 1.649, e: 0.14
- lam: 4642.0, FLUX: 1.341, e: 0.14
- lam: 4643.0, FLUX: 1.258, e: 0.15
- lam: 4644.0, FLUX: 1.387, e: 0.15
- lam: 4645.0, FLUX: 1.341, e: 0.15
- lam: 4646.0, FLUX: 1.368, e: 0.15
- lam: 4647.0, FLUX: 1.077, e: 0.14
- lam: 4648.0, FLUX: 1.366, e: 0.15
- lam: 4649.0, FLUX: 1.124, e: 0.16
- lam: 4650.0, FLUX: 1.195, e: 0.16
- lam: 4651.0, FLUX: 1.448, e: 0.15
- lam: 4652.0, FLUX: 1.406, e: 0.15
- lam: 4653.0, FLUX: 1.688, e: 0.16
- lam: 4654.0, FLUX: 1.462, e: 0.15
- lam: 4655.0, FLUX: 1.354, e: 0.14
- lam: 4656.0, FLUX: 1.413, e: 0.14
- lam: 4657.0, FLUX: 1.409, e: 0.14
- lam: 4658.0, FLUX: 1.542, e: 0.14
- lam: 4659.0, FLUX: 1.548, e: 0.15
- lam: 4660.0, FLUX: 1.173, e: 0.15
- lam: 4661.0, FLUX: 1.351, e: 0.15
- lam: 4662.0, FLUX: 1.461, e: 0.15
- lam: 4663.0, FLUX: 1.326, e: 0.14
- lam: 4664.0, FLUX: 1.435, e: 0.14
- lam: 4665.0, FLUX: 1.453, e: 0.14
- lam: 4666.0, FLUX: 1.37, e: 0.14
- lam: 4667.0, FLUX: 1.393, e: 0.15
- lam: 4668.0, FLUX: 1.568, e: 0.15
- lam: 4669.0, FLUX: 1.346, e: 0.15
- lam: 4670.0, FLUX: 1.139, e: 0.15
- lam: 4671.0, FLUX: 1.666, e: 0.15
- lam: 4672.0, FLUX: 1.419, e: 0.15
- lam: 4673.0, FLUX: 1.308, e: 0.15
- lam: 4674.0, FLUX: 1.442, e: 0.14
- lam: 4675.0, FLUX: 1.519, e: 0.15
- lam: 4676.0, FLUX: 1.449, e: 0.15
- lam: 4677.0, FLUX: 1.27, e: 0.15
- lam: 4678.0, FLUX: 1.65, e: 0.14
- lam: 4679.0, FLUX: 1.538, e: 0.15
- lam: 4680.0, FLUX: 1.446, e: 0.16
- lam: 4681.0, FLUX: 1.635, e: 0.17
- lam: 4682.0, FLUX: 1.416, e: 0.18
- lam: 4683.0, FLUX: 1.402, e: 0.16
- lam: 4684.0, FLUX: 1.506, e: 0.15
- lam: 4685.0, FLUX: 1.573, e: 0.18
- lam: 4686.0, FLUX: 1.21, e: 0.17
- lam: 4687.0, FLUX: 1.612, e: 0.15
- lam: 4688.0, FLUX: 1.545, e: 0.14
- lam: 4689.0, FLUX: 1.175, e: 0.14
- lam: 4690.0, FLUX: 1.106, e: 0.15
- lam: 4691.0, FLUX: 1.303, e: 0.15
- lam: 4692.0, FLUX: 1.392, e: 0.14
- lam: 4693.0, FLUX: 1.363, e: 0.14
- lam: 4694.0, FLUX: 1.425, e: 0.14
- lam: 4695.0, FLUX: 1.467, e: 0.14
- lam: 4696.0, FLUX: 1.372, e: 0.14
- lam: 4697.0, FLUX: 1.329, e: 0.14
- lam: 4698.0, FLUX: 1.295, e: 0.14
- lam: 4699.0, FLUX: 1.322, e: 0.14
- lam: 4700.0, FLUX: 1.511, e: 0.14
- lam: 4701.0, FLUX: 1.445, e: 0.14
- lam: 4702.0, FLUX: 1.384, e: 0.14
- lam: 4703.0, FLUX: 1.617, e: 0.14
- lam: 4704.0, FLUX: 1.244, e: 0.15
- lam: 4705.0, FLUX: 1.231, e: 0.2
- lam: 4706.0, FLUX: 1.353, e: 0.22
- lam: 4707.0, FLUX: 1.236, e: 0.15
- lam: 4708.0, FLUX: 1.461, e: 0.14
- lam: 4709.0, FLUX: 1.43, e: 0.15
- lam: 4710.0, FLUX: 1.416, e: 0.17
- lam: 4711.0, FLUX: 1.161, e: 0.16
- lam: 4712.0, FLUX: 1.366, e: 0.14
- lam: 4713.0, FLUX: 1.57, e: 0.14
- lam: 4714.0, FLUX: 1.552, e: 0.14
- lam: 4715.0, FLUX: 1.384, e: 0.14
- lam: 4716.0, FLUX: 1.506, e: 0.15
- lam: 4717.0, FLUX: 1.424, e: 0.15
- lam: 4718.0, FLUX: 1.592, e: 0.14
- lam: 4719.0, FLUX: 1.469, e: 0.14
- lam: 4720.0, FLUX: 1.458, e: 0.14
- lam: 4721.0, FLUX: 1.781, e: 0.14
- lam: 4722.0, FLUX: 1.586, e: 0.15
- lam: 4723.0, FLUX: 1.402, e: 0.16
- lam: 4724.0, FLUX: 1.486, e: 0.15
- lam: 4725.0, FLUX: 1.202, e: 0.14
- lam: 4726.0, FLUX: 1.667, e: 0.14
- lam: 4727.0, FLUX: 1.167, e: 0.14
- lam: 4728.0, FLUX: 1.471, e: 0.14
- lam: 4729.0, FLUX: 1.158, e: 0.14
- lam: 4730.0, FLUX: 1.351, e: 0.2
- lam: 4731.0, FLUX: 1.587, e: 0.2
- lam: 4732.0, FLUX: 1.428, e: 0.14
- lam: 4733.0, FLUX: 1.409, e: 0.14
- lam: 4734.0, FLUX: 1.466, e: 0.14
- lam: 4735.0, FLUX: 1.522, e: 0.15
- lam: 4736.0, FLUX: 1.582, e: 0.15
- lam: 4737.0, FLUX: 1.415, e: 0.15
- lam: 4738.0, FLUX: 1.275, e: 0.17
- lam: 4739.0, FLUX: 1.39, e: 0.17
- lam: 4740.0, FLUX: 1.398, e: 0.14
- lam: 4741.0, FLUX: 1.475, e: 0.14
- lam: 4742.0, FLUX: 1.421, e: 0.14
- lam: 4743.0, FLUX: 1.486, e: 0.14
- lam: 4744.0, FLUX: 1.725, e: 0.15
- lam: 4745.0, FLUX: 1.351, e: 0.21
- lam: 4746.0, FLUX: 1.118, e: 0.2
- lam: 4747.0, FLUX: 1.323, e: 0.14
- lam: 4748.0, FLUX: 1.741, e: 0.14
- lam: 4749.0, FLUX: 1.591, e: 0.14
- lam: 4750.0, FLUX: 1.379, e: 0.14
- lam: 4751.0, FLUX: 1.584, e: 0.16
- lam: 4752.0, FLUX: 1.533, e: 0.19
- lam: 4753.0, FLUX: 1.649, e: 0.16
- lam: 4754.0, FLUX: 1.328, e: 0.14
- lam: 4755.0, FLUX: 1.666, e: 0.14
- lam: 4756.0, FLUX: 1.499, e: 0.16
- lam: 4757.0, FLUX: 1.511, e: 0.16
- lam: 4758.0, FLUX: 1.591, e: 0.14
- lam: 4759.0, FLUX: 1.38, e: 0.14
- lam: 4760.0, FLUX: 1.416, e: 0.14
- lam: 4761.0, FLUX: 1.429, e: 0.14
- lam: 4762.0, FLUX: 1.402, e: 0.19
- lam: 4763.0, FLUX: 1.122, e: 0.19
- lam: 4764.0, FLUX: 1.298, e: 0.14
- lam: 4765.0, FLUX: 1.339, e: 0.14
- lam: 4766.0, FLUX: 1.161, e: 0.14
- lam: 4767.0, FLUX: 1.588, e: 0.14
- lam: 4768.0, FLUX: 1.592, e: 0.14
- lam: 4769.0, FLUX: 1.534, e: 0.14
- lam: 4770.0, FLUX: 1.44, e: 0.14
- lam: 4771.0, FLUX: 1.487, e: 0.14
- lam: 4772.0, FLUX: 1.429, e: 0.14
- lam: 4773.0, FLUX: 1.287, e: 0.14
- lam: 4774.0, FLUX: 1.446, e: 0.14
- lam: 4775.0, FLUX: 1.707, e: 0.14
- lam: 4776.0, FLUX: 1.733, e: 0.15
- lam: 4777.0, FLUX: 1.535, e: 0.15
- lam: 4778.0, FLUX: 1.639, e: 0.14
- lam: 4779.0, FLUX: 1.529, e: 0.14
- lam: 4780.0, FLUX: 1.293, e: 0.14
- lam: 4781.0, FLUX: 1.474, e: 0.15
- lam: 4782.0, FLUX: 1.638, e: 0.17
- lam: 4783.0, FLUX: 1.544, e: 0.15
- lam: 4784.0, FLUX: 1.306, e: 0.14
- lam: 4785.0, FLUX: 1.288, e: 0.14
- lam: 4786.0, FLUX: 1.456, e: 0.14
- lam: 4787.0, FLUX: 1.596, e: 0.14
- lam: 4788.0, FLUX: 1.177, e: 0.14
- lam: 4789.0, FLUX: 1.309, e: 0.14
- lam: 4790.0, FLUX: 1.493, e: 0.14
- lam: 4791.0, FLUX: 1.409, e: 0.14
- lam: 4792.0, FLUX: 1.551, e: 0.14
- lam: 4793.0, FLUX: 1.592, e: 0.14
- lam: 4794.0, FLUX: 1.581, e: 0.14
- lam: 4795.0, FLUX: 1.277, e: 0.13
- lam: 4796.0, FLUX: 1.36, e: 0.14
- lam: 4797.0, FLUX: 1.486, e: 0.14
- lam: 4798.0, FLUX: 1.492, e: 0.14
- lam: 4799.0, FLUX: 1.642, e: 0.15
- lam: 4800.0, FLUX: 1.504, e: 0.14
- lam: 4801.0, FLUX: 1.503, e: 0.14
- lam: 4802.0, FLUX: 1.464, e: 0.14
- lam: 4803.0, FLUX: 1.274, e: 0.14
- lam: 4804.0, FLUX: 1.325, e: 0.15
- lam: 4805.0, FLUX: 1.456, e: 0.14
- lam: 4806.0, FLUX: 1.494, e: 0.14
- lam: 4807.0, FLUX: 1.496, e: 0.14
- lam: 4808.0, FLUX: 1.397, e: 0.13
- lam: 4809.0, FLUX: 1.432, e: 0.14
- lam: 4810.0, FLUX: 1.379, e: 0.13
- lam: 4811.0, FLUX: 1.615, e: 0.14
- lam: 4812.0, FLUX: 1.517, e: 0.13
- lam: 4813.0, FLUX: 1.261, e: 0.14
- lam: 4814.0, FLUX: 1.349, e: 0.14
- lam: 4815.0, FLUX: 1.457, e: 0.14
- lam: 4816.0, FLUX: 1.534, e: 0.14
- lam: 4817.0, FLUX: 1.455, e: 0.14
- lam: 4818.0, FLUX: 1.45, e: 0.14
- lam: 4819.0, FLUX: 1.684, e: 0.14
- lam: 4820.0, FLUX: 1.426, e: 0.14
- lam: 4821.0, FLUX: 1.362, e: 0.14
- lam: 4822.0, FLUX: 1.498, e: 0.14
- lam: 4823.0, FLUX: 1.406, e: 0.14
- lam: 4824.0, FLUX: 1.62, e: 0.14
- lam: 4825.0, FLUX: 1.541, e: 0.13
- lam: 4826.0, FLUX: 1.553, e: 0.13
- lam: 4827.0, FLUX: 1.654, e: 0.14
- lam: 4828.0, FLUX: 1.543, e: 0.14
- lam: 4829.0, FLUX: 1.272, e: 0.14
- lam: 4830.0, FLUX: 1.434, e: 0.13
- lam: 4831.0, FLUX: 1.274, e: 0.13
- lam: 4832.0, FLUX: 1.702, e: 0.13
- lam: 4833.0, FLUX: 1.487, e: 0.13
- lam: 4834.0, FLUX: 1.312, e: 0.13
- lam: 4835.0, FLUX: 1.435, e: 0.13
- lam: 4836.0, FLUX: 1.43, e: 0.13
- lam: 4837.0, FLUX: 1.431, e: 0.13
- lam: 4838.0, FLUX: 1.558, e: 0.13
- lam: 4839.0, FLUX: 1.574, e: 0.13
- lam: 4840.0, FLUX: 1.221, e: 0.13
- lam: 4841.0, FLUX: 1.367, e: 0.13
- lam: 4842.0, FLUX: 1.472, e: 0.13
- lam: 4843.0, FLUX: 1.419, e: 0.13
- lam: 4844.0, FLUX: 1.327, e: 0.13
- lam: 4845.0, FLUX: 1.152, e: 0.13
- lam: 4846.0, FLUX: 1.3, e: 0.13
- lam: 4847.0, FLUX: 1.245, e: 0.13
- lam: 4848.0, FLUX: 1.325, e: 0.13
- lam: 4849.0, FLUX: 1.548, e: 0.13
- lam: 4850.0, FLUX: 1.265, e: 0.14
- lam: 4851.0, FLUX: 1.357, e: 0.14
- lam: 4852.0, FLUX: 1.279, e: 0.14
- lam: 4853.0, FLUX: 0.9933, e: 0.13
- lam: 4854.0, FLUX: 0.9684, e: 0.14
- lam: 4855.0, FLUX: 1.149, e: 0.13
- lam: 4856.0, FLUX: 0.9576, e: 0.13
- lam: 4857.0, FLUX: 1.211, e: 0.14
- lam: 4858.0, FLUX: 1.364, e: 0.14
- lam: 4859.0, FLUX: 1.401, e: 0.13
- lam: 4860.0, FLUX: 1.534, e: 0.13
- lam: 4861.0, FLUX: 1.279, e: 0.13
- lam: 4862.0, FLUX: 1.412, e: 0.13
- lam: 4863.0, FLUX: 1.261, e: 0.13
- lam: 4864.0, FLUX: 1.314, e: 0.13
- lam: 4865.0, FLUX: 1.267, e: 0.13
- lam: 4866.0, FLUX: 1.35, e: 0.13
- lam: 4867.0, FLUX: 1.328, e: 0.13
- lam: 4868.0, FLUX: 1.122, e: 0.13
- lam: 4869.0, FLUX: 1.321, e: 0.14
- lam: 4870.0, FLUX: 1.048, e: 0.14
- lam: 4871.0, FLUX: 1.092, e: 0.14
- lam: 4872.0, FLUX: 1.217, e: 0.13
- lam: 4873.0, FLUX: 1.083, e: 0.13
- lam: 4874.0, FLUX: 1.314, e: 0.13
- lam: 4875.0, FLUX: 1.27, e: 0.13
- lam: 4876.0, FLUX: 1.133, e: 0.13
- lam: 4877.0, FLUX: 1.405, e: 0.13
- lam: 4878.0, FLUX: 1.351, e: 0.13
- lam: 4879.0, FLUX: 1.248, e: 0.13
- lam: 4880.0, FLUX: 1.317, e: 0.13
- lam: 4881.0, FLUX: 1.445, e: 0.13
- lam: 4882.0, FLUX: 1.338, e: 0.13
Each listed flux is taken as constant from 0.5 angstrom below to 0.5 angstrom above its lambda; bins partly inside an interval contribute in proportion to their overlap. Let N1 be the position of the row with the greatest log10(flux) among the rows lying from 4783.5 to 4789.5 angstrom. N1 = 4787.0 angstrom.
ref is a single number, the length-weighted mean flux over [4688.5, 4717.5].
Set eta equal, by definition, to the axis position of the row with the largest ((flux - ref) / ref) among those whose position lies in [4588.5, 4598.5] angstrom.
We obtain 4592.0 angstrom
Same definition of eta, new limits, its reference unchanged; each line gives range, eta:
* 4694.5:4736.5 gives 4721.0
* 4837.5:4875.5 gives 4839.0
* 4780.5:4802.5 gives 4799.0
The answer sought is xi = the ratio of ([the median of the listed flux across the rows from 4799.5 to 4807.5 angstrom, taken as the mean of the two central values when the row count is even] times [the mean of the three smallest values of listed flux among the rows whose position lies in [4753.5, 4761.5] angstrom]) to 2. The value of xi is 1.02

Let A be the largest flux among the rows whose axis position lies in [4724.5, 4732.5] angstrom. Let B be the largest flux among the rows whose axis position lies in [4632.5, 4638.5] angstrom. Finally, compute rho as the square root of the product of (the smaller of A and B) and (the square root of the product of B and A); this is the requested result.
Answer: 1.65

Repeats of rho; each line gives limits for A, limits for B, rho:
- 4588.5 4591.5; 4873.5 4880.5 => 1.42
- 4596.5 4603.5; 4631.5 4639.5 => 1.54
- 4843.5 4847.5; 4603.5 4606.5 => 1.36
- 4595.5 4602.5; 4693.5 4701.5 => 1.50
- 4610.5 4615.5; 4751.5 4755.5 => 1.67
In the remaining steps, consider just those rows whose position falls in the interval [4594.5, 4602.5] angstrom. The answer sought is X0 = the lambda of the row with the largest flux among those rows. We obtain 4600.0 angstrom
